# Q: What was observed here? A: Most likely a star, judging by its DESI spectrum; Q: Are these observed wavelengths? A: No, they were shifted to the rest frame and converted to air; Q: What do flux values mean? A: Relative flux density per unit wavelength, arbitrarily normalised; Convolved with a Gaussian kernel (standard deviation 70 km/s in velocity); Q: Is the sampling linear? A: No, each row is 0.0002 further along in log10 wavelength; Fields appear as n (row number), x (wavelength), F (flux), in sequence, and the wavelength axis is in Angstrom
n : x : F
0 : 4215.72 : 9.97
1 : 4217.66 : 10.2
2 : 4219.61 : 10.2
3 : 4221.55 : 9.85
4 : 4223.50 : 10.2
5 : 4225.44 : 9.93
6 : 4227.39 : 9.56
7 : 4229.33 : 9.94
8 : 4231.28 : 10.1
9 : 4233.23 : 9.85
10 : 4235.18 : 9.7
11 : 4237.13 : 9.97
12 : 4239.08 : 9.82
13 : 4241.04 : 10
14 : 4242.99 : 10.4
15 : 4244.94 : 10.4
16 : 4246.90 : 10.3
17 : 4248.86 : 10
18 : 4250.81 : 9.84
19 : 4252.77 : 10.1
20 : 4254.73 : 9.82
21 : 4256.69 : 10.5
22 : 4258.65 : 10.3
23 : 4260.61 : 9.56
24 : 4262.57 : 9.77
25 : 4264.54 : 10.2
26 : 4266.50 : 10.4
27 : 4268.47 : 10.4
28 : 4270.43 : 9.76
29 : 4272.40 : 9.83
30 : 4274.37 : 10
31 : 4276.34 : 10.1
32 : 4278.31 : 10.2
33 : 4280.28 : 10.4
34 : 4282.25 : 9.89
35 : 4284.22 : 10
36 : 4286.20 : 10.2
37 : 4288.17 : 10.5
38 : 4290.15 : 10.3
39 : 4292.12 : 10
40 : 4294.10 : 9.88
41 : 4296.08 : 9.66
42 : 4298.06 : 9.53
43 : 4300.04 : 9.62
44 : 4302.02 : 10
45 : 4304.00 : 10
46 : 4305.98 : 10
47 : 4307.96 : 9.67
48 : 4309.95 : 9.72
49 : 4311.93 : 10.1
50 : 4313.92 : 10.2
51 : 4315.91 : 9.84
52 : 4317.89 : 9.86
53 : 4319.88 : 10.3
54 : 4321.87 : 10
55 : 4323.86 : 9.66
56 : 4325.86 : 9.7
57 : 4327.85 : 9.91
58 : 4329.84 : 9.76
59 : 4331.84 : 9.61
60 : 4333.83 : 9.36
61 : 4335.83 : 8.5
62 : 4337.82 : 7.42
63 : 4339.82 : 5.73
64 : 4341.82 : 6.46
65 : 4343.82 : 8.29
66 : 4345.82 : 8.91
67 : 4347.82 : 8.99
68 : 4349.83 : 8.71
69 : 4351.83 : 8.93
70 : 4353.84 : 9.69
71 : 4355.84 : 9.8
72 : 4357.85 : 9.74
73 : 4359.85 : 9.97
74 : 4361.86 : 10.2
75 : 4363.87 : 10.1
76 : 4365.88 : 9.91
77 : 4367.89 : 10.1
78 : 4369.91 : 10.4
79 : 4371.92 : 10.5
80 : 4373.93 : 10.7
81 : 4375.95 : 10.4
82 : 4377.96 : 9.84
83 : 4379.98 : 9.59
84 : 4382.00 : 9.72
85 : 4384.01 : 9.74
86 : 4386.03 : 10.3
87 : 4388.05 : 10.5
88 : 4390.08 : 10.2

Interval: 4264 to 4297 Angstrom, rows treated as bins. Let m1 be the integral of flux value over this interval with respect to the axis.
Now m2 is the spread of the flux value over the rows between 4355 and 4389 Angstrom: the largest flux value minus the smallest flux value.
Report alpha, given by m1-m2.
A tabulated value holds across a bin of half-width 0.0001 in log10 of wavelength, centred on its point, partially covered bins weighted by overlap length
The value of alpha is 332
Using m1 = 333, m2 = 1.11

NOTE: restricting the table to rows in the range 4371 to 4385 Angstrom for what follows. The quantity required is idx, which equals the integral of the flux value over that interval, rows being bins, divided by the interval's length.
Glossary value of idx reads 10.1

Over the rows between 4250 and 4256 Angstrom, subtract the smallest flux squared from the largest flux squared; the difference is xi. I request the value 6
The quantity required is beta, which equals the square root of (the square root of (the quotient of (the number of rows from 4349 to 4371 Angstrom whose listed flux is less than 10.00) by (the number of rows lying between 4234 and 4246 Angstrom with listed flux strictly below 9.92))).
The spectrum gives 1.4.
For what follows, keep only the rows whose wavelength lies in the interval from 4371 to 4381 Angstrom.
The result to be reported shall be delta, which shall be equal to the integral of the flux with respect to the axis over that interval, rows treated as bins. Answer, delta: 102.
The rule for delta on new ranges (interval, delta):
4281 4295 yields 142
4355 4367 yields 120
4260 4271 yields 110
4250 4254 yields 40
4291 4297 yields 59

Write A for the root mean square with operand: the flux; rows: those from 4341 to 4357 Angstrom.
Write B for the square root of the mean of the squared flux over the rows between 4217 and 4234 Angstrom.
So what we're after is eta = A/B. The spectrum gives 0.88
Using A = 8.8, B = 9.98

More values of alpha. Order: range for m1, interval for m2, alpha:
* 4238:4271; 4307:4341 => 329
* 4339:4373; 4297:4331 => 313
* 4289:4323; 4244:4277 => 337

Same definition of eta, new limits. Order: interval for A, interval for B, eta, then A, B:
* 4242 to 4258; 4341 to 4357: 1.16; 10.2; 8.78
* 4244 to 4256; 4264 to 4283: 1.00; 10.1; 10.12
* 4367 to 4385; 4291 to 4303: 1.03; 10.1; 9.78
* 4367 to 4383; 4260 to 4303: 1.01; 10.2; 10.01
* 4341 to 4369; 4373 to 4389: 0.92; 9.3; 10.11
